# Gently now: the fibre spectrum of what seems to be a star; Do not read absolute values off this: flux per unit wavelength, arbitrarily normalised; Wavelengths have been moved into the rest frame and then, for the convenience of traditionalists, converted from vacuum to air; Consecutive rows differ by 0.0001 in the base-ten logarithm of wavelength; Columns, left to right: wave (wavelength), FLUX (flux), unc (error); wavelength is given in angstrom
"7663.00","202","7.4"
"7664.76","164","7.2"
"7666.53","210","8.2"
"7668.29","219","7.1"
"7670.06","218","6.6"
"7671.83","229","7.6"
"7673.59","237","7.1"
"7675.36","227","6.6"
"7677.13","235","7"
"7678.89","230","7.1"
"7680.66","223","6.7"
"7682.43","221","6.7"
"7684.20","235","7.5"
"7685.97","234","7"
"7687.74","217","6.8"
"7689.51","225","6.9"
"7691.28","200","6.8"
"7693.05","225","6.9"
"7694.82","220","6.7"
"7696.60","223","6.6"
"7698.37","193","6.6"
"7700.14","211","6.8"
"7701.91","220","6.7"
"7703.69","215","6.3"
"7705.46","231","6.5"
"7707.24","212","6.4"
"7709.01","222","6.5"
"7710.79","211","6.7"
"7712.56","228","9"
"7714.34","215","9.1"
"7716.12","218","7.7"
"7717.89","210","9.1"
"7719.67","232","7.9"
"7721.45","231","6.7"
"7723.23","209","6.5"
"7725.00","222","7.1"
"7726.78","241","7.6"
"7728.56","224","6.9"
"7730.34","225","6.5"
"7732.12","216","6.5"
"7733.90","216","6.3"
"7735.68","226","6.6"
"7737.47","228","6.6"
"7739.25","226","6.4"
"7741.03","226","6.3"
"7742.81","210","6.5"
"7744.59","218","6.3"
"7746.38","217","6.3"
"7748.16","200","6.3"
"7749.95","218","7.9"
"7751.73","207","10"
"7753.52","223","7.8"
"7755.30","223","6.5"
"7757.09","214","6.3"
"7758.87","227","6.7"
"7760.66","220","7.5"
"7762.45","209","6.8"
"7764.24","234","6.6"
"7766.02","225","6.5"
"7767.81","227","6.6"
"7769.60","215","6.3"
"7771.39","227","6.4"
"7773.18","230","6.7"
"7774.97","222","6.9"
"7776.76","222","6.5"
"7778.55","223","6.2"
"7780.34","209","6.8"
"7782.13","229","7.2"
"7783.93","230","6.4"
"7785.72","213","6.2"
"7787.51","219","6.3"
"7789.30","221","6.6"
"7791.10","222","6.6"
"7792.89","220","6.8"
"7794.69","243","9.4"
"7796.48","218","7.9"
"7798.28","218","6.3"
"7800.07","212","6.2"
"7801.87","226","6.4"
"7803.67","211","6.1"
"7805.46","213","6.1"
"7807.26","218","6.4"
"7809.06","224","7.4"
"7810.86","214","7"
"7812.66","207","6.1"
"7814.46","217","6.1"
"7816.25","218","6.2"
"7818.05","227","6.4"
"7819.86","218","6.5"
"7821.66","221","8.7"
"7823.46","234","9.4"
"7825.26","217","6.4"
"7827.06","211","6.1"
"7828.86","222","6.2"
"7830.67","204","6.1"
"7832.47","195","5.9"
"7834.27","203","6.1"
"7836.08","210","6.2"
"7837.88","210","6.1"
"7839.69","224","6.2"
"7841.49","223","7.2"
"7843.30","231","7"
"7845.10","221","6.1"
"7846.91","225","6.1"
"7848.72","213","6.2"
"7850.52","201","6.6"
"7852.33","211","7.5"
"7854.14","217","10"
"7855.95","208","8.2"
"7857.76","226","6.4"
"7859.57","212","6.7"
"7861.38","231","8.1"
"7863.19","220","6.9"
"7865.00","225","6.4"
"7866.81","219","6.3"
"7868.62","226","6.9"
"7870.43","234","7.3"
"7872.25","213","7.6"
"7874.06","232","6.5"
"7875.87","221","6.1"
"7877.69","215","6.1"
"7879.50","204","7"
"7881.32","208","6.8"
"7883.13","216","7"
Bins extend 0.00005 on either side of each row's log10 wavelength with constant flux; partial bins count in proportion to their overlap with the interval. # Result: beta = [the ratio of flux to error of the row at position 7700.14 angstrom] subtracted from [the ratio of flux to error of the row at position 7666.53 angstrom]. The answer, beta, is -5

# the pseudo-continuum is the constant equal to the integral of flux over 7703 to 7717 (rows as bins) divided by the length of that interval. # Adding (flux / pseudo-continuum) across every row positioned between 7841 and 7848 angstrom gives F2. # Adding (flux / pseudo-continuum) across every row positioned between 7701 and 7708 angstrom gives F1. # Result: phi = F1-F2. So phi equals -0.10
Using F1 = 4.01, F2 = 4.11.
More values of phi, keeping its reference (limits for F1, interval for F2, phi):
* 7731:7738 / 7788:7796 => -0.09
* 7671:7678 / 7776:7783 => 0.21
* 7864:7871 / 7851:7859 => 0.19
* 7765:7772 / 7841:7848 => -0.03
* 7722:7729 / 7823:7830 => 0.05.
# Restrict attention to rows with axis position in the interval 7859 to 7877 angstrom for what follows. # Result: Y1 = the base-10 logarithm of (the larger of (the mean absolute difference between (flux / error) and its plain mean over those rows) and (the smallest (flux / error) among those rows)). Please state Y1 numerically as 1.45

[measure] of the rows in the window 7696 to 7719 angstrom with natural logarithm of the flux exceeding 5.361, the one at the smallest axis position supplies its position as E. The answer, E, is 7696.60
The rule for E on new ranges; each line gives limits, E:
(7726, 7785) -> 7726.78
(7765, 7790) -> 7766.02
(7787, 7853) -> 7787.51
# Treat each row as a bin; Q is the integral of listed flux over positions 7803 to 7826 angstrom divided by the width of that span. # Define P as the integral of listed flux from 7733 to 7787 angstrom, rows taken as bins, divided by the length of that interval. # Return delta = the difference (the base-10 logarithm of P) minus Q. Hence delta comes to -216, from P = 220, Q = 218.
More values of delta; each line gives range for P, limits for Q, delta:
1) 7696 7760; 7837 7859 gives -215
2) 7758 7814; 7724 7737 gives -222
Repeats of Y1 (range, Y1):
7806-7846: 1.40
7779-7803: 1.41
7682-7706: 1.47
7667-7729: 1.36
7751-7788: 1.32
